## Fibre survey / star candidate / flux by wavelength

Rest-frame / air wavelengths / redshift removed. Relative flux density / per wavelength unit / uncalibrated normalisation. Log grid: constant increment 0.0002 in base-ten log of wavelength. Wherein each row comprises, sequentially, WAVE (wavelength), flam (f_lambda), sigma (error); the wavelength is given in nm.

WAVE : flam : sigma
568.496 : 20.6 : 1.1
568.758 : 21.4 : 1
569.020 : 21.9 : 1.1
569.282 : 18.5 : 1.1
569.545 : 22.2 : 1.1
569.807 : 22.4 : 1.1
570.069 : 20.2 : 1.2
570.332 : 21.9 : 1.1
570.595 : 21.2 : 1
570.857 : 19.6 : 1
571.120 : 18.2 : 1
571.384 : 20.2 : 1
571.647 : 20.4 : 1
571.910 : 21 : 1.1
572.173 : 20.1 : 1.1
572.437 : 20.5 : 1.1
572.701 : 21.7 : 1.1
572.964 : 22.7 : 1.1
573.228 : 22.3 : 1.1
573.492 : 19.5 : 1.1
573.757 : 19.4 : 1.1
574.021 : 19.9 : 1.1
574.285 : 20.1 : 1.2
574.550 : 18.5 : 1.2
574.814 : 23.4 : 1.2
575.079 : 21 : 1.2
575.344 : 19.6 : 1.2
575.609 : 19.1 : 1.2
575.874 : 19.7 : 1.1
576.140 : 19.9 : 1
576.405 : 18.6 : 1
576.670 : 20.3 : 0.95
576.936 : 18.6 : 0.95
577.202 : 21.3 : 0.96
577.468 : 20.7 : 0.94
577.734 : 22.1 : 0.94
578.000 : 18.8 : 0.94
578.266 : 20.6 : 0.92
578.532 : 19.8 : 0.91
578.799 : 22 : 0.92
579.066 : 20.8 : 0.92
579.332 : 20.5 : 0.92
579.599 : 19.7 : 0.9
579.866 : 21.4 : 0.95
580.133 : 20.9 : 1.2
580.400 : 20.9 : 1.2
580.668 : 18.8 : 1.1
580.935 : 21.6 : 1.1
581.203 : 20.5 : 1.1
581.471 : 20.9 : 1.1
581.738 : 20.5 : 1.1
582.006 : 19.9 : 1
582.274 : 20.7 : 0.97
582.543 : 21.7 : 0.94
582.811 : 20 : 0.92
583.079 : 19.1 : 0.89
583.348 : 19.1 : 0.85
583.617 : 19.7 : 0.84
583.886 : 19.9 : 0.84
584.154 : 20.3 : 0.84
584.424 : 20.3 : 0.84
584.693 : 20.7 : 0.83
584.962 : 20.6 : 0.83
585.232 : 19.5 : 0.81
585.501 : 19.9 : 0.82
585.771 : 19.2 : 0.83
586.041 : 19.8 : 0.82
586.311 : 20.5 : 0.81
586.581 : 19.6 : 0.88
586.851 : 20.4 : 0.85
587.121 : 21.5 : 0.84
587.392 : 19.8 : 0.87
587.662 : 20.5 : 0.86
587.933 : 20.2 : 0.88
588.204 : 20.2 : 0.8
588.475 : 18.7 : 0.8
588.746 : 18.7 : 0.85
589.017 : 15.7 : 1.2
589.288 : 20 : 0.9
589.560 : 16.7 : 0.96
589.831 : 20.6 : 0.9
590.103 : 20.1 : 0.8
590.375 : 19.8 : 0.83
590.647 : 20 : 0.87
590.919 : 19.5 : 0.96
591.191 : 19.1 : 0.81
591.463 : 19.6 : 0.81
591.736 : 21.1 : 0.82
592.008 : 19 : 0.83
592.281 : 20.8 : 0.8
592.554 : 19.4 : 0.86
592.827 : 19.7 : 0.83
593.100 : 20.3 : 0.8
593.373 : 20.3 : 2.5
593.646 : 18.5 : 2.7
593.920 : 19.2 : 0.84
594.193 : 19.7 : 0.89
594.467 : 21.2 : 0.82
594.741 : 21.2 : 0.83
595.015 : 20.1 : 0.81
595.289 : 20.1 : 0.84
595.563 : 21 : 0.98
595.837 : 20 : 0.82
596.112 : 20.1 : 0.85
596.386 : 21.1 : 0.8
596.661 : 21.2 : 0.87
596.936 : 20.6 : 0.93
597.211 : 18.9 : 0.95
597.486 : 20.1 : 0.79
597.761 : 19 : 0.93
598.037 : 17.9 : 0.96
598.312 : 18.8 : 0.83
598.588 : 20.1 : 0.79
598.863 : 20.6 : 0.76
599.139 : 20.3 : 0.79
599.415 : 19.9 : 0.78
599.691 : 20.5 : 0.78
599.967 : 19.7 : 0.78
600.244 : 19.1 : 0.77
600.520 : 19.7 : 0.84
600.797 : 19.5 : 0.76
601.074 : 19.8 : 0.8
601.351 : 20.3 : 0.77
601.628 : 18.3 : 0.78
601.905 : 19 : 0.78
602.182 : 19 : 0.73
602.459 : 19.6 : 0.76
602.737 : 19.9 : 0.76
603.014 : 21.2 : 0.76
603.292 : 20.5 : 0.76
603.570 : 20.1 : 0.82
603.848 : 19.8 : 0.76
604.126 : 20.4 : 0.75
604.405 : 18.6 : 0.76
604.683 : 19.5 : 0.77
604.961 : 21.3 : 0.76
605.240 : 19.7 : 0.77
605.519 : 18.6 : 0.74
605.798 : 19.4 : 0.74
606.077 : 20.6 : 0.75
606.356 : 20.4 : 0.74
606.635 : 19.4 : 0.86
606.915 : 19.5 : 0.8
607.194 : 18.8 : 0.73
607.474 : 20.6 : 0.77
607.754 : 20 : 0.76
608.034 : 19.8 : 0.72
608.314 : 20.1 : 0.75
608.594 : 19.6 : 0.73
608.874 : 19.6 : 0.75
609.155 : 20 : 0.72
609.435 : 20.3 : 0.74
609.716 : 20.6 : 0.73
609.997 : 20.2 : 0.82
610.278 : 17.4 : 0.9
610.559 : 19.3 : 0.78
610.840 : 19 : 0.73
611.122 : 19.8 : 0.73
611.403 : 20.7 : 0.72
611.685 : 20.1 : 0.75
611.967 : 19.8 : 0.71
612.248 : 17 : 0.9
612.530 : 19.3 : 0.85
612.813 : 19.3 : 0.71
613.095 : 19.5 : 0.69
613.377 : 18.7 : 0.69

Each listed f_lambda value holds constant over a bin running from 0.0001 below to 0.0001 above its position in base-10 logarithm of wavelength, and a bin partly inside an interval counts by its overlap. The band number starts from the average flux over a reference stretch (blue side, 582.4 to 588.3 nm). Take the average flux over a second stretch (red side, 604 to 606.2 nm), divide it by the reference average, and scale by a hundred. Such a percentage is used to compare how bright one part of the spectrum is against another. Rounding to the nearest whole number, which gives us 98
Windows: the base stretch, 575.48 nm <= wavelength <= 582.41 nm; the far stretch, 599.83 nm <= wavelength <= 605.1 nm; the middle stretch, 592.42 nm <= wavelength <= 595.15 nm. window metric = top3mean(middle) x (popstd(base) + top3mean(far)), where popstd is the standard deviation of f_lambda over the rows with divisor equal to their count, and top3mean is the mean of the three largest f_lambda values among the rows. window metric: 459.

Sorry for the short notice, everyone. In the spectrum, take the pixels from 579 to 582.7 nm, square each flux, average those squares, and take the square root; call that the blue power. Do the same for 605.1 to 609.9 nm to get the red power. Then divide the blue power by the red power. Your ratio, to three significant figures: 1.04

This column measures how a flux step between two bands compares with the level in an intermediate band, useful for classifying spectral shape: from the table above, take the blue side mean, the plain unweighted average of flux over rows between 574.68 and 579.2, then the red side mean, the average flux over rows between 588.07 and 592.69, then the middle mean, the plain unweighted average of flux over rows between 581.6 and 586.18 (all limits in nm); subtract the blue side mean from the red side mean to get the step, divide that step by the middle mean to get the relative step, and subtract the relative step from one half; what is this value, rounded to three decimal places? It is 0.551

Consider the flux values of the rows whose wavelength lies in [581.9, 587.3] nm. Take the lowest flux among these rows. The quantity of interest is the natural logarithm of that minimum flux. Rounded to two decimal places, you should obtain 2.95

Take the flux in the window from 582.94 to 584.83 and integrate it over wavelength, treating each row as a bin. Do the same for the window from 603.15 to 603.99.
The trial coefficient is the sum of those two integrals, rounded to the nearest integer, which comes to 54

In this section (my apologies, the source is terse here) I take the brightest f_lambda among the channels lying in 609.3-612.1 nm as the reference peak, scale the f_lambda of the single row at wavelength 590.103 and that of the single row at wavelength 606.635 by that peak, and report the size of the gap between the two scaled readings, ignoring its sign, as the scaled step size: 0.034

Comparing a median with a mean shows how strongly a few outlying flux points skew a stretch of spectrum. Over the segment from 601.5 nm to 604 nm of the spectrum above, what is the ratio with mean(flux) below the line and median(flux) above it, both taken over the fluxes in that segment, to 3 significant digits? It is 1.00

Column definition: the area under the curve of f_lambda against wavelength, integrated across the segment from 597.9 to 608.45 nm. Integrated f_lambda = 208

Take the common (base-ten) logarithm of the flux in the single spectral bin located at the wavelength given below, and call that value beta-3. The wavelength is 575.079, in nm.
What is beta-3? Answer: 1.32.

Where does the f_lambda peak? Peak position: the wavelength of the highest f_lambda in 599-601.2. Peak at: 599.691 nm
